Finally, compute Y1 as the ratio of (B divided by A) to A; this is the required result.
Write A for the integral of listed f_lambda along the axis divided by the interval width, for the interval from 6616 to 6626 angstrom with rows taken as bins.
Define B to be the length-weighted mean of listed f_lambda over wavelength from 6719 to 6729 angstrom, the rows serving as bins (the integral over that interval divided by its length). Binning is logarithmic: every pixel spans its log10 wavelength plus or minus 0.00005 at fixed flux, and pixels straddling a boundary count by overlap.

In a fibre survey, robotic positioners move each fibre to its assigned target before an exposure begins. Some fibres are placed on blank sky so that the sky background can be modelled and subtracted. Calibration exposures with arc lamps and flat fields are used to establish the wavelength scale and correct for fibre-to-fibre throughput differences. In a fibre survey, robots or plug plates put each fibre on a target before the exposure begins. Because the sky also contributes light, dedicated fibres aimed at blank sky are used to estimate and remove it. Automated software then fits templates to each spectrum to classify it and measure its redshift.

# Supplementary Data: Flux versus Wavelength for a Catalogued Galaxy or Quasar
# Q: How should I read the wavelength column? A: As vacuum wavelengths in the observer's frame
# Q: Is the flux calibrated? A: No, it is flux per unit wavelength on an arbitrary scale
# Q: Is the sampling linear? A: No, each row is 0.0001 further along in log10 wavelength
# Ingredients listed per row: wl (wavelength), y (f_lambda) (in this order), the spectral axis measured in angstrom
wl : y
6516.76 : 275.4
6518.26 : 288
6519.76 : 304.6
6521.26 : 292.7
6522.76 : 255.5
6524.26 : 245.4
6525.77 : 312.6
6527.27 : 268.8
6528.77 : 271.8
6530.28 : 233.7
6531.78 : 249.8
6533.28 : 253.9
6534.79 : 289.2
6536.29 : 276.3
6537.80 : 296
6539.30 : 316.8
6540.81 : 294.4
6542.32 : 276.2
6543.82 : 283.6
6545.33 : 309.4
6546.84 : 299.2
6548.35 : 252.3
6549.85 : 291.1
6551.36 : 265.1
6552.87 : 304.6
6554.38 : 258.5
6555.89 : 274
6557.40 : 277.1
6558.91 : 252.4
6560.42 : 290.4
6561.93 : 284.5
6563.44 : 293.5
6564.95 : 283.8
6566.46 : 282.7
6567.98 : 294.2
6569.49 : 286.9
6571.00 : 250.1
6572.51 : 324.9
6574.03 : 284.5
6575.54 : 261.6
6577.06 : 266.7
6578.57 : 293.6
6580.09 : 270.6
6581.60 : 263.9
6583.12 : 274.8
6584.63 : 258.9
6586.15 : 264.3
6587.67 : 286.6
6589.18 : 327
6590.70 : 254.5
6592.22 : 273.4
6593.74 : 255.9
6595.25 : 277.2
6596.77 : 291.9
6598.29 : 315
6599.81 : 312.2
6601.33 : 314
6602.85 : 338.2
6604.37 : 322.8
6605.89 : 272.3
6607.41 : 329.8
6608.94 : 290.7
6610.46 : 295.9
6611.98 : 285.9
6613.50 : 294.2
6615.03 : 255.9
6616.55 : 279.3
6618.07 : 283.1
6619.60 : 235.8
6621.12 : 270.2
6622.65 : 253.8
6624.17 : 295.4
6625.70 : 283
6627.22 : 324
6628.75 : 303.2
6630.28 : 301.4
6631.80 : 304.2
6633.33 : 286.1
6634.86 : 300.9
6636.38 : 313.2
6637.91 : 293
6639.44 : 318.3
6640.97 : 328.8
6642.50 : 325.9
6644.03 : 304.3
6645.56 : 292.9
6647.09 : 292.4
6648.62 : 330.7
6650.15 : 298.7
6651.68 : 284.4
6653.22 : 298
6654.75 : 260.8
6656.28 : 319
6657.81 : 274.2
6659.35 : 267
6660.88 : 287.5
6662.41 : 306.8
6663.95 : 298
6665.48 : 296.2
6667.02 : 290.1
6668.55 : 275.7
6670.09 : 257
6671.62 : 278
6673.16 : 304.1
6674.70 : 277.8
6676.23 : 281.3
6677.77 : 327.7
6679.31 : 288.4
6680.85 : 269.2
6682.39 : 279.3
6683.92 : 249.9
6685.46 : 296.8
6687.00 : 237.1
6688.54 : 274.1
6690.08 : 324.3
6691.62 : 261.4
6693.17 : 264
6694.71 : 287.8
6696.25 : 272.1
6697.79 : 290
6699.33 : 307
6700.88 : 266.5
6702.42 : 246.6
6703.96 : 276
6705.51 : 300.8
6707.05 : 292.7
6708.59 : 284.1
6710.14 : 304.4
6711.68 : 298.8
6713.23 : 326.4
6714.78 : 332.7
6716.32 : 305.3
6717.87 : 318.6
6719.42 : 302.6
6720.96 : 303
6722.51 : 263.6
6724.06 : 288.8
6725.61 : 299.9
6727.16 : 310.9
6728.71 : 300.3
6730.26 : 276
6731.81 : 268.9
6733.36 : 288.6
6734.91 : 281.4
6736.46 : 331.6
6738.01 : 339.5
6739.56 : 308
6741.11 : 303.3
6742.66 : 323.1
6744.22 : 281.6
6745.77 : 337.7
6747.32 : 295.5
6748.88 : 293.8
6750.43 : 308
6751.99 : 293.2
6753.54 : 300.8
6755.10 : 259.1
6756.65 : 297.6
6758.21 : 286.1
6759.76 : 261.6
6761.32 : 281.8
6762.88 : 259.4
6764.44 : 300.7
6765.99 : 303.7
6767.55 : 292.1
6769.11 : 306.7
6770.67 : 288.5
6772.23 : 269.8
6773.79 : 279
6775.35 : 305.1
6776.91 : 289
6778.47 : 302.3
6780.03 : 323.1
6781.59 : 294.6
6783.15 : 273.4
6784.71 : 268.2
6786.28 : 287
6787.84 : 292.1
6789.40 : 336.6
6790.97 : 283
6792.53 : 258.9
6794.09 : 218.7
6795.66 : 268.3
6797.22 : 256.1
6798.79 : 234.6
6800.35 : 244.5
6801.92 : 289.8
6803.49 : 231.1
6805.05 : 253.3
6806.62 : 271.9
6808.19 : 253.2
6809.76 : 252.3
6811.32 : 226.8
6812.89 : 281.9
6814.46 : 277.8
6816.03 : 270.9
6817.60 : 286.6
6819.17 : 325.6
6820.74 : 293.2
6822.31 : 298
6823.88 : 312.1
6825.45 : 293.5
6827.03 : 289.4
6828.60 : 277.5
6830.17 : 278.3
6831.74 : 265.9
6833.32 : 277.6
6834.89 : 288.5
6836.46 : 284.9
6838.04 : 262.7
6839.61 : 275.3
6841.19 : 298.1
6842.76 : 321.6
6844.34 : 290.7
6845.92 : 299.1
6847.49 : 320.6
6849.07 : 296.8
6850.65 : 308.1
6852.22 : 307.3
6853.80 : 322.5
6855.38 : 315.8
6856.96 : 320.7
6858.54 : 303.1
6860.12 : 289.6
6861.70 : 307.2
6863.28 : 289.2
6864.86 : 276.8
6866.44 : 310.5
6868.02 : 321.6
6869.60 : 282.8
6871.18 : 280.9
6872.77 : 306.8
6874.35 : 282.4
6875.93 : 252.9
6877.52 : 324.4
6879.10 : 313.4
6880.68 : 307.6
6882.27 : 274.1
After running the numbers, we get 0.0040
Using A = 271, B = 295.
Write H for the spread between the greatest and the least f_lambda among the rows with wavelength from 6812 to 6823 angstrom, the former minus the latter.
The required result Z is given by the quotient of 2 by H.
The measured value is 0.037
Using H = 55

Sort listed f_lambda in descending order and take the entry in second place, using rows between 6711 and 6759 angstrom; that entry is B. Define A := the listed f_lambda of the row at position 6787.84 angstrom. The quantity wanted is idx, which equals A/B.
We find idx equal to 0.865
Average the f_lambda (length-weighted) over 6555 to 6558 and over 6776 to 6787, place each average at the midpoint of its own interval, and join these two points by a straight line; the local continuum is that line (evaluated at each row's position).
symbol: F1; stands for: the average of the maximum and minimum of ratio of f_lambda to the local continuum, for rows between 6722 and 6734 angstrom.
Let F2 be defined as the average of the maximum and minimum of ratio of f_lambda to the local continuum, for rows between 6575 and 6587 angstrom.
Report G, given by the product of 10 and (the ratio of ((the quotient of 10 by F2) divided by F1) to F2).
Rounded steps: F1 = 1.001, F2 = 0.999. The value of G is 100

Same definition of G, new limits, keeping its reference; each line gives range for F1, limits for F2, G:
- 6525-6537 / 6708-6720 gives 86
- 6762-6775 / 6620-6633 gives 96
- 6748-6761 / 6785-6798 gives 113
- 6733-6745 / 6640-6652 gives 78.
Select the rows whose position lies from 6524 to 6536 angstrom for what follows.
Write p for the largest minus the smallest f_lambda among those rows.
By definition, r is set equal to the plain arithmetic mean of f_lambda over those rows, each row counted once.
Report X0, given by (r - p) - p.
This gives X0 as 108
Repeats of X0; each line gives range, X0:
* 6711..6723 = 168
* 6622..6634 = 153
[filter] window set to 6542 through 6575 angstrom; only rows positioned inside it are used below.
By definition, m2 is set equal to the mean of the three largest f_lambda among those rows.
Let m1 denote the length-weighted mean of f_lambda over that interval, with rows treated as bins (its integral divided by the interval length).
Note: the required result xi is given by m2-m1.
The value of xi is 30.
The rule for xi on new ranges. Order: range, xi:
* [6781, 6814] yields 42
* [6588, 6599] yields 26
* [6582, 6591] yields 18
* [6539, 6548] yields 15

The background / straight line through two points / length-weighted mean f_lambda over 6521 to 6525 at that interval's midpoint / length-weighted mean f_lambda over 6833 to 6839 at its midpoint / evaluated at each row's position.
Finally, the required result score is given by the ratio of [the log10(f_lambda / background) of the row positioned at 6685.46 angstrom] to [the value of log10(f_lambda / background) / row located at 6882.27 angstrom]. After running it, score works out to -3.6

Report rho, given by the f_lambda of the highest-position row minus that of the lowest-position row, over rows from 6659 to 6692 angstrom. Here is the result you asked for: -6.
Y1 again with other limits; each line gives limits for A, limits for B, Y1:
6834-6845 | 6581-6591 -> 0.0033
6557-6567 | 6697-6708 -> 0.0036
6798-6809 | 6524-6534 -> 0.0041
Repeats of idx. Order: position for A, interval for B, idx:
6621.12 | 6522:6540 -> 0.864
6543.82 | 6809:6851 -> 0.882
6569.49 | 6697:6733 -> 0.879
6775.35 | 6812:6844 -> 0.949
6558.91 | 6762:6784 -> 0.823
